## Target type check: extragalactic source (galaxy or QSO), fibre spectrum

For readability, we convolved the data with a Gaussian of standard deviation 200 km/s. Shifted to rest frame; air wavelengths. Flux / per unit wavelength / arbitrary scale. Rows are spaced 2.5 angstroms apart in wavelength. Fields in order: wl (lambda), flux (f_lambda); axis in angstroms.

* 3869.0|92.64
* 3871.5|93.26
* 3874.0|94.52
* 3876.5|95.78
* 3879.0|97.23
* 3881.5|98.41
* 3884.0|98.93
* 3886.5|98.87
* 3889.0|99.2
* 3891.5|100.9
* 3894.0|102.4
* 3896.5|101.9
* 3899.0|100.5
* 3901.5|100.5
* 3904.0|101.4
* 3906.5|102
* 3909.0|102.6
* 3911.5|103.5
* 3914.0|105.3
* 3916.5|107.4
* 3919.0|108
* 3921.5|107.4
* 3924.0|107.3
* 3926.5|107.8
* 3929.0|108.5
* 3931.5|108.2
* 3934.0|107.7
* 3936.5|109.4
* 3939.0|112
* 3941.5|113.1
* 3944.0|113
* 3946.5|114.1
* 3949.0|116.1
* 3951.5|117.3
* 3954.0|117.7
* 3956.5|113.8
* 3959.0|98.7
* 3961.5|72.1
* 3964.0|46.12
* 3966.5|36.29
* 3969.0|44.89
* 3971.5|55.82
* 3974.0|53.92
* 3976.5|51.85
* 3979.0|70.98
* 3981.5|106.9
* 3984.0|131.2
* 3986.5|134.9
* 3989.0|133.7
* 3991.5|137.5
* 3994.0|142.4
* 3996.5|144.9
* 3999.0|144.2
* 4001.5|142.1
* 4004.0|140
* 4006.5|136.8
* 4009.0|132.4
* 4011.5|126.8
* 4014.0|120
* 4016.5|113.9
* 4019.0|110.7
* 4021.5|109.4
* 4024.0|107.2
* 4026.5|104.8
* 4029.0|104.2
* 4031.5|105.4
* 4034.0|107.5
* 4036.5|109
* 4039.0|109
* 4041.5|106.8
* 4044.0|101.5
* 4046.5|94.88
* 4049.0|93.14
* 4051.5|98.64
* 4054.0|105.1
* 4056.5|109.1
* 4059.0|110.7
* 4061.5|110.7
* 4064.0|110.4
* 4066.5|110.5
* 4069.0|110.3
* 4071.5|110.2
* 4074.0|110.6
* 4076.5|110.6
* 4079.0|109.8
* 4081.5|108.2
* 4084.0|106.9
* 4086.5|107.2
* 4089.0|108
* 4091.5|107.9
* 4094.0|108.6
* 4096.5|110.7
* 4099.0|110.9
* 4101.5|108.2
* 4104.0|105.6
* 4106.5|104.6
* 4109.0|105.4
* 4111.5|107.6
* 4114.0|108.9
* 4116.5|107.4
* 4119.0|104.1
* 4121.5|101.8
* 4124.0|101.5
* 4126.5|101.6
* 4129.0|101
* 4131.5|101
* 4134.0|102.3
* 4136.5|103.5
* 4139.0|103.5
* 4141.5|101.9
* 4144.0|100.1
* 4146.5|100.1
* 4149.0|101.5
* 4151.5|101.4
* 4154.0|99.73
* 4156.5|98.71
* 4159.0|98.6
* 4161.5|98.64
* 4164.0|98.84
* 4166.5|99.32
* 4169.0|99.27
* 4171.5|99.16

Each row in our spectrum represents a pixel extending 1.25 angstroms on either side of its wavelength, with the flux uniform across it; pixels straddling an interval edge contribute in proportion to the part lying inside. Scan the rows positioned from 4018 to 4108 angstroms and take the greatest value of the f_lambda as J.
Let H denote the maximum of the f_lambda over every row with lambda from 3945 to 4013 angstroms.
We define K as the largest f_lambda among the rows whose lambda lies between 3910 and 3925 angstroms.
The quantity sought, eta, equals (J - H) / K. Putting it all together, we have -0.31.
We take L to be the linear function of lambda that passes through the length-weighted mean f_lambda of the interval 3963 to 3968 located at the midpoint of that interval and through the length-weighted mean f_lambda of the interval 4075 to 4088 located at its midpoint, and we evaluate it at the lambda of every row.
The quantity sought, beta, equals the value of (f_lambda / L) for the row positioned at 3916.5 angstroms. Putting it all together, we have 8.5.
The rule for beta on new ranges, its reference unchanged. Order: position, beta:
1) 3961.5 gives 1.9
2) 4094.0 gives 0.9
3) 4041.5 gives 1.3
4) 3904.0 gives 18.8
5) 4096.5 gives 0.9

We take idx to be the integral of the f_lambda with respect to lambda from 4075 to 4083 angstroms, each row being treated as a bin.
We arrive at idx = 876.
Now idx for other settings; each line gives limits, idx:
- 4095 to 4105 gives 1089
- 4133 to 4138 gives 515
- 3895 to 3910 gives 1522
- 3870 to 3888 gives 1740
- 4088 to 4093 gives 540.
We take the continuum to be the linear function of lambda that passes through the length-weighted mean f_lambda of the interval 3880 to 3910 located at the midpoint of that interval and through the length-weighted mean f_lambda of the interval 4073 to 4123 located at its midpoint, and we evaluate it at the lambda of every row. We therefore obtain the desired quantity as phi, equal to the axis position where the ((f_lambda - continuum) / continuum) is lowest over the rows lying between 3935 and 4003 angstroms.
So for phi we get 3966.5 angstroms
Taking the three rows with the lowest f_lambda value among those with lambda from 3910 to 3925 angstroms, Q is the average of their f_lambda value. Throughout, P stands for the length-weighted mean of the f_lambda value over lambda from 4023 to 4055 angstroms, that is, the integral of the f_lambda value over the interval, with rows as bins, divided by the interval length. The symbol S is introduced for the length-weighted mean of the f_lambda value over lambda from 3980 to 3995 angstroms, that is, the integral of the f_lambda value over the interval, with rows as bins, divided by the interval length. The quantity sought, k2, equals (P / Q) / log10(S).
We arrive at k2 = 0.47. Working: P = 104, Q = 105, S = 129.9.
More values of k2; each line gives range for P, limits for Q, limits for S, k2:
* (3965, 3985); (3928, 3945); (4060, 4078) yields 0.31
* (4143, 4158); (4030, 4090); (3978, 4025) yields 0.50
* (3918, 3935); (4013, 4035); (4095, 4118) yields 0.51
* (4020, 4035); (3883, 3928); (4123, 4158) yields 0.54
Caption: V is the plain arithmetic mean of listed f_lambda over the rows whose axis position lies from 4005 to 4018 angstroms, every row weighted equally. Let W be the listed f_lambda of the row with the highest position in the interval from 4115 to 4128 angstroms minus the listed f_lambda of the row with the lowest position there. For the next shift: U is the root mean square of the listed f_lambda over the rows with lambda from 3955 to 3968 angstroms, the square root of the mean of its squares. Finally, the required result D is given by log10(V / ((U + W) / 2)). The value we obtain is 0.54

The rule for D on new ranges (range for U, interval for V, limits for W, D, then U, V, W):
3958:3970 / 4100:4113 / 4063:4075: 0.52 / 64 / 106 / 0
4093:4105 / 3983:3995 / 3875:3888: 0.39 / 109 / 136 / 3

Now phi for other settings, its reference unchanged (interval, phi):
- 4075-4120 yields 4119.0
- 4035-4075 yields 4049.0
